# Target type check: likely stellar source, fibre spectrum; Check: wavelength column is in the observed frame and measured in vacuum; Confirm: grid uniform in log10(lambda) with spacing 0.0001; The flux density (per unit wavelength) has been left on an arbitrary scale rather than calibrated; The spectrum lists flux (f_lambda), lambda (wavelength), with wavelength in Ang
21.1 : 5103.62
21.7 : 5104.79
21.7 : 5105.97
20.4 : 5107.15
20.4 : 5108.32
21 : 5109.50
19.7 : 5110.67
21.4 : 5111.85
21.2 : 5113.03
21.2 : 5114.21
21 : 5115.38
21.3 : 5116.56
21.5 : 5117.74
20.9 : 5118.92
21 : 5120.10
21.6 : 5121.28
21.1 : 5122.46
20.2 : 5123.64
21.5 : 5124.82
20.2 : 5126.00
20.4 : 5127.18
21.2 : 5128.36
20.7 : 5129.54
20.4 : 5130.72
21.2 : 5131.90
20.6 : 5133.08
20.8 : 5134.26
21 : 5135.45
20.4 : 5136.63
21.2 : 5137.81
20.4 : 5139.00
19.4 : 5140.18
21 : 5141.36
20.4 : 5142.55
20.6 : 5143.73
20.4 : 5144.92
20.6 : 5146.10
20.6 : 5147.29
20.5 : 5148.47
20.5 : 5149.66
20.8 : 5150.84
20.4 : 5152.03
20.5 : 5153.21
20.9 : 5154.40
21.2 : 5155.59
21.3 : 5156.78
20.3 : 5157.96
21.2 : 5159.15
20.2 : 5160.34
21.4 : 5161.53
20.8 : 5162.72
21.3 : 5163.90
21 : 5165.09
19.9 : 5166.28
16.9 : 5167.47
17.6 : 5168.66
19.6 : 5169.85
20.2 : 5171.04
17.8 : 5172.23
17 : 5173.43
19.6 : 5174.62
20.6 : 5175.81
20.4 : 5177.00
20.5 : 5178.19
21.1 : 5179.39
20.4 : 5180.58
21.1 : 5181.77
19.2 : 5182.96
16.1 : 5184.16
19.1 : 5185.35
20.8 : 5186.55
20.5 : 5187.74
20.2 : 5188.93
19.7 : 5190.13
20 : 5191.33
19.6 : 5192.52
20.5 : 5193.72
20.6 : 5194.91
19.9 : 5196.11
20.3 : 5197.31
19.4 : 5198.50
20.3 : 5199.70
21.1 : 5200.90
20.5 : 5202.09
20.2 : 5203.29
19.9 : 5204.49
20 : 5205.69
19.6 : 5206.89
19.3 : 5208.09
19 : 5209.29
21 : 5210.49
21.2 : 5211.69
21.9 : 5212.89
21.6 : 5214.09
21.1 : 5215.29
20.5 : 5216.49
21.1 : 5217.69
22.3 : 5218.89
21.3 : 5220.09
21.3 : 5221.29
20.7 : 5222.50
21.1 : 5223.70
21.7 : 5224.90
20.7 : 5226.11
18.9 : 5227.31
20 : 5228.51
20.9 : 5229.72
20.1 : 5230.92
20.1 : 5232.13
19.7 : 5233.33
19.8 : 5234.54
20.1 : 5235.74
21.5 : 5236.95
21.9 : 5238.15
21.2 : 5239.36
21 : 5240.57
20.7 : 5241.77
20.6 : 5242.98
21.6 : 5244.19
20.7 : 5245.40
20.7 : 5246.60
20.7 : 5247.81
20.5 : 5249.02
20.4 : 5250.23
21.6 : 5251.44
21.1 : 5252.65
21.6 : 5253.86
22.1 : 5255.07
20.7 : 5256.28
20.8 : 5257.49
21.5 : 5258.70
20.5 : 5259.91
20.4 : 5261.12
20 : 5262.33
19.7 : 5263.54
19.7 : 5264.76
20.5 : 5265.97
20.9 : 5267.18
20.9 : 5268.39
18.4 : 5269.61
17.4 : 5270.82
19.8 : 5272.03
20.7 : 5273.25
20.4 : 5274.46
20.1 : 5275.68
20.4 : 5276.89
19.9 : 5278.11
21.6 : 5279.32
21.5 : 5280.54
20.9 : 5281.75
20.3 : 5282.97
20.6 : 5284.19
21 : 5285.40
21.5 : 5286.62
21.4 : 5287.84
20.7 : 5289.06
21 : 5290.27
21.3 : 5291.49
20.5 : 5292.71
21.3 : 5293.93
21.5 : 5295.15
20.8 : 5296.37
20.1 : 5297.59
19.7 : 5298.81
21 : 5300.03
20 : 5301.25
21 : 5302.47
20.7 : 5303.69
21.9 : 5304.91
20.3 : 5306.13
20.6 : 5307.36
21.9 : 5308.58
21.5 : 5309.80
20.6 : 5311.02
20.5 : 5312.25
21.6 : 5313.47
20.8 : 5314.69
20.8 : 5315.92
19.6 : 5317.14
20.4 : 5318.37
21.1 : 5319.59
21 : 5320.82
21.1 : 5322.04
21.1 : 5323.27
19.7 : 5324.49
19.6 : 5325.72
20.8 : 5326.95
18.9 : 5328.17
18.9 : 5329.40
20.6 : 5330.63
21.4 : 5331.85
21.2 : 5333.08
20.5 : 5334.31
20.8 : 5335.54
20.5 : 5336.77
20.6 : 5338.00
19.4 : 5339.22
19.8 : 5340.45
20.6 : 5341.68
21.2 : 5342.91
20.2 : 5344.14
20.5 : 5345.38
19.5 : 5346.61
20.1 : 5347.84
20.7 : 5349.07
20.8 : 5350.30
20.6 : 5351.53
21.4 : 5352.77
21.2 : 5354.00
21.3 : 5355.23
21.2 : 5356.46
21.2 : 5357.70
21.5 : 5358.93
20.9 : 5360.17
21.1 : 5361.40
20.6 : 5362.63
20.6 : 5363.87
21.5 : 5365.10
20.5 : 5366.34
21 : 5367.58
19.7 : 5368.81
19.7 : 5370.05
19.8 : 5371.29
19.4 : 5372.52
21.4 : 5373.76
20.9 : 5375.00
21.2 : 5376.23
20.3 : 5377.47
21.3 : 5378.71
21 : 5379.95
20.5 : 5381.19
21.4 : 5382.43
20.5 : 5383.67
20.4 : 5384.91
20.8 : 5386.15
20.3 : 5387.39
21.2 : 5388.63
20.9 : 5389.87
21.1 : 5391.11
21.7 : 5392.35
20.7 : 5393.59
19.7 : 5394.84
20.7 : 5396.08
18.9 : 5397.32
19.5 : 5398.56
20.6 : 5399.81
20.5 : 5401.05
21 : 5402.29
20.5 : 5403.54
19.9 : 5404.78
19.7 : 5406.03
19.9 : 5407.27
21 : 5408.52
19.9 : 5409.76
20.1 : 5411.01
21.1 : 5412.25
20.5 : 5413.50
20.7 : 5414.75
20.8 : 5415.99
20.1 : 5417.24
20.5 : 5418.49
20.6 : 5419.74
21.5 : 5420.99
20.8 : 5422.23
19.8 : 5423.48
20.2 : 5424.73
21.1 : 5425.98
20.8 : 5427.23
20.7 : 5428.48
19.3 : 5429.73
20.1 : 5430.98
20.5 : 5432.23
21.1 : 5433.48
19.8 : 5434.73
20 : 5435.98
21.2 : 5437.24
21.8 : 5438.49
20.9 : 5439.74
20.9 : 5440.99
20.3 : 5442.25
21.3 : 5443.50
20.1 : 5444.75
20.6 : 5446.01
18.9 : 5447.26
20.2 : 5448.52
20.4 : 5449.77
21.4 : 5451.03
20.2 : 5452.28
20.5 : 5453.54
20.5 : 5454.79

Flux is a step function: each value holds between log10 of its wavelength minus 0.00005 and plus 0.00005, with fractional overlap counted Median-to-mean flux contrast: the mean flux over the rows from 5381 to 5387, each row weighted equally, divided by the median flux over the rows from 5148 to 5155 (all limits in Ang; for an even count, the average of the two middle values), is 1.01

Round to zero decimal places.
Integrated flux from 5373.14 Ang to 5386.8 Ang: 285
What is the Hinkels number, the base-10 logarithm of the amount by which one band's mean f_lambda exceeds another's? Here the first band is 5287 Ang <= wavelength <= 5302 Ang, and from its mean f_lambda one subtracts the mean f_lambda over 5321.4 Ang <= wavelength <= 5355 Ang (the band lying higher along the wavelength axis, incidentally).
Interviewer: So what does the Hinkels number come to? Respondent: -0.47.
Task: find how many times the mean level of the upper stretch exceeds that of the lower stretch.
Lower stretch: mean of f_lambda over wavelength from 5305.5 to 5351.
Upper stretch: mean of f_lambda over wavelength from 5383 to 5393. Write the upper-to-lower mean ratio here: 1.02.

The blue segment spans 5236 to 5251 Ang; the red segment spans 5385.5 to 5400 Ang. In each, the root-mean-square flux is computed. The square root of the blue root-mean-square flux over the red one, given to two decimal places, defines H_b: 1.01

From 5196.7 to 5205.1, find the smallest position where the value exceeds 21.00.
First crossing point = 5200.90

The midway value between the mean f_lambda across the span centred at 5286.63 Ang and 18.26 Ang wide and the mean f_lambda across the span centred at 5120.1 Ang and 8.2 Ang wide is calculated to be 21.0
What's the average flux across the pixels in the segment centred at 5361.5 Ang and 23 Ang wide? 20.74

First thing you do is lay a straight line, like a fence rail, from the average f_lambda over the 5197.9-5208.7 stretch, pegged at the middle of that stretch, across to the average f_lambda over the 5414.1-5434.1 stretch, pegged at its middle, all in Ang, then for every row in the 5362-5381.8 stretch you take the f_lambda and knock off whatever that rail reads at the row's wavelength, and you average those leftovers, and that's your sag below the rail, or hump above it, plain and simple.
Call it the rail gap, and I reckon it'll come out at 0.17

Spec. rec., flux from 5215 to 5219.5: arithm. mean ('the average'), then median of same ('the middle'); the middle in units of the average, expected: 0.99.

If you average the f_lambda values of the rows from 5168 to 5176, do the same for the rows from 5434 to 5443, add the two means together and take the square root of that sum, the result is 6.29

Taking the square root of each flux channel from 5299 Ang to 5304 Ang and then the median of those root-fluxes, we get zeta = 4.57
